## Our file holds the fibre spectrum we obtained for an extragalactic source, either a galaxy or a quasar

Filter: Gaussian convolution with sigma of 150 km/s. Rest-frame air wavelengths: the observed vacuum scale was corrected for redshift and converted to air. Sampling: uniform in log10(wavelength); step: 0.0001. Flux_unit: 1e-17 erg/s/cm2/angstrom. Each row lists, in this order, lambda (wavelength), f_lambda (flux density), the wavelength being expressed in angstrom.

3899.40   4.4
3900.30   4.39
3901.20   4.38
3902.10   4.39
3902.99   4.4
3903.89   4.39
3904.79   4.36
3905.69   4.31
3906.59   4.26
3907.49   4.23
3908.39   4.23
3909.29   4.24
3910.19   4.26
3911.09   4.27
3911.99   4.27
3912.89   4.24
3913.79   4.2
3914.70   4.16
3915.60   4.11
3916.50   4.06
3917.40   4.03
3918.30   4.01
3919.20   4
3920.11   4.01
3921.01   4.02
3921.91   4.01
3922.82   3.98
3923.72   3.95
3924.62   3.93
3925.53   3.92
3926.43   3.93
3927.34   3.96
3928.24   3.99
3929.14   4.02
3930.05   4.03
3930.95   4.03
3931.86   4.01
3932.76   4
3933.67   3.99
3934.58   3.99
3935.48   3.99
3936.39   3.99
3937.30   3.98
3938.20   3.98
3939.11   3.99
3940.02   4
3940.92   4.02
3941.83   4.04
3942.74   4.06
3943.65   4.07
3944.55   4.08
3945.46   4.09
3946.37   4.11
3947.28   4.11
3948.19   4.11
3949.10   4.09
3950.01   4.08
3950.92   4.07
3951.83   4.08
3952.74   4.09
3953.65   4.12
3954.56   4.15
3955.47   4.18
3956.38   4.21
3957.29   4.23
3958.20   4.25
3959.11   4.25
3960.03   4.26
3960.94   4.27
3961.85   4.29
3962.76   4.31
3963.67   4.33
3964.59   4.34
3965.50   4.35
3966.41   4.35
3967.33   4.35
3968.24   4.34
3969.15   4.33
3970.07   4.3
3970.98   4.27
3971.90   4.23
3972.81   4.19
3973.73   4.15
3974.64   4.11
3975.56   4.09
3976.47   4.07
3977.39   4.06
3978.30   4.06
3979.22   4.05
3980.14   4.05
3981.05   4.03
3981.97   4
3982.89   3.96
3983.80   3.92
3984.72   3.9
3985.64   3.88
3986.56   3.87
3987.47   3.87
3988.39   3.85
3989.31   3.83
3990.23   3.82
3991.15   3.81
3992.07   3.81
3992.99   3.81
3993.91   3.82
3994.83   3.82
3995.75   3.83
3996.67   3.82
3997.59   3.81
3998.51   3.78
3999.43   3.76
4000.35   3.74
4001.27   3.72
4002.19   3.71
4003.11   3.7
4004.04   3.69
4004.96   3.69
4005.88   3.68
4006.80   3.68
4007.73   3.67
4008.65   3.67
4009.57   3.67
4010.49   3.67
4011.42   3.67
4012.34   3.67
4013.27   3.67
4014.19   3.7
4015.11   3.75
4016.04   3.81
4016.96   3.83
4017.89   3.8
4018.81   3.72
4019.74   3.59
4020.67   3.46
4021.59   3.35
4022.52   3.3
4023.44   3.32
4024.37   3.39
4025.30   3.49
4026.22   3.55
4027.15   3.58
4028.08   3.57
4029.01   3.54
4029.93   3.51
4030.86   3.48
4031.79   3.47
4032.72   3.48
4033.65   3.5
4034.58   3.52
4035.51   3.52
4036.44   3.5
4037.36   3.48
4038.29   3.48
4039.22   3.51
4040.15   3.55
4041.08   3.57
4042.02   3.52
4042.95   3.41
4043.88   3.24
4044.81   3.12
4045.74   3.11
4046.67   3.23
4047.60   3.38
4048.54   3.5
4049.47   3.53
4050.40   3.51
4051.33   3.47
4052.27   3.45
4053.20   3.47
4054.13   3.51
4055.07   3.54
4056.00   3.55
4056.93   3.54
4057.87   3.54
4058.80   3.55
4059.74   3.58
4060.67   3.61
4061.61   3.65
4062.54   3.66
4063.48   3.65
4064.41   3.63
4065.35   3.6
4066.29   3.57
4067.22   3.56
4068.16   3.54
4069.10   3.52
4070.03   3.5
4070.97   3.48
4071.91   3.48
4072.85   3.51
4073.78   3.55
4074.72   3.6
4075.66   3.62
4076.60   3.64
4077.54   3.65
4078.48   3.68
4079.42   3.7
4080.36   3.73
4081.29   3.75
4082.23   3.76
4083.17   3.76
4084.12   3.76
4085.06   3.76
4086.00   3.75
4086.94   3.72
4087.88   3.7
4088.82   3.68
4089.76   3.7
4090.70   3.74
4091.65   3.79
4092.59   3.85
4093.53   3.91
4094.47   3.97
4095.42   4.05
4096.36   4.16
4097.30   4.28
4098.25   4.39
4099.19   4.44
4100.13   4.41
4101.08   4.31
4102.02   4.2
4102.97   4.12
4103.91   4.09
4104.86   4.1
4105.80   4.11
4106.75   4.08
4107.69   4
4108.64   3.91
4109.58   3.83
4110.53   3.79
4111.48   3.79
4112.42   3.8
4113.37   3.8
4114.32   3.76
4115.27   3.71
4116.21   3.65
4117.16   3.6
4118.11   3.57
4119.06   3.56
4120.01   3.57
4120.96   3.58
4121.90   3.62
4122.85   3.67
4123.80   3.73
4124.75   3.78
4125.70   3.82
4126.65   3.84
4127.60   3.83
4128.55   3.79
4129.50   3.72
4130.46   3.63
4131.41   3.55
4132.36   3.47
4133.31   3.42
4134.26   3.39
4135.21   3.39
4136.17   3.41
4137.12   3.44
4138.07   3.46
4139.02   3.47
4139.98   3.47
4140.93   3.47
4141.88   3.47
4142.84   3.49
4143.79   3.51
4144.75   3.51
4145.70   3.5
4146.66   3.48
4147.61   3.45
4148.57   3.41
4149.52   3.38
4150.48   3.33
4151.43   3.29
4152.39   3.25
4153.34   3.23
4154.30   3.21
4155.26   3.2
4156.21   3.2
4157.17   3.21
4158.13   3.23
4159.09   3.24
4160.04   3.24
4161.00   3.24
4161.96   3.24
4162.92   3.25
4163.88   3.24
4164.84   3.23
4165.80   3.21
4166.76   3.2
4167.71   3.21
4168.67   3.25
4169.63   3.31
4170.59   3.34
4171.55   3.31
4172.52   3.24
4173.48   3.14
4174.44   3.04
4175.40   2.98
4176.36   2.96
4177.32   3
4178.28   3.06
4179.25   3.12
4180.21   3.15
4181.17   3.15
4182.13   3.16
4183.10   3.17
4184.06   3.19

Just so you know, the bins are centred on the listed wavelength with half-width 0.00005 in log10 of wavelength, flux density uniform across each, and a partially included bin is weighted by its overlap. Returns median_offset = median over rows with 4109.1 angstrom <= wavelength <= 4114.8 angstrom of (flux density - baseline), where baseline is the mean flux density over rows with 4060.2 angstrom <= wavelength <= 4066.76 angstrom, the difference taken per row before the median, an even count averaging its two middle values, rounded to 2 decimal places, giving 0.17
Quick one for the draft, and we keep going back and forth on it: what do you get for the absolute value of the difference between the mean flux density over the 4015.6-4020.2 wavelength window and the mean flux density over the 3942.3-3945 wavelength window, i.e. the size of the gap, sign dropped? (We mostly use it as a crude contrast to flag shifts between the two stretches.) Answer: 0.3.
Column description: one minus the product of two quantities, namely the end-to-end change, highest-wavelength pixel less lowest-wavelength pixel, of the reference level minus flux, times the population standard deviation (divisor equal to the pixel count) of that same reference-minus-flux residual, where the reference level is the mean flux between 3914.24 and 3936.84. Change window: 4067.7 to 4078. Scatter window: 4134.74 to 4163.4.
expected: 1.01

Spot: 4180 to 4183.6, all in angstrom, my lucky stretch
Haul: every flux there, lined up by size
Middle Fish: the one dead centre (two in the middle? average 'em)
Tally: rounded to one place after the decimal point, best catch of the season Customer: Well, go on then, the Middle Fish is 3.2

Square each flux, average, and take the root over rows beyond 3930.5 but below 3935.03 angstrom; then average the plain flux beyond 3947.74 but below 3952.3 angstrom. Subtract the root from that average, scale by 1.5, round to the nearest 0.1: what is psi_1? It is 0.1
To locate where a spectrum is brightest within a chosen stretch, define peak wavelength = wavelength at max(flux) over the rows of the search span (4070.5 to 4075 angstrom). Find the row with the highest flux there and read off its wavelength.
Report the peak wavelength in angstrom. 4074.72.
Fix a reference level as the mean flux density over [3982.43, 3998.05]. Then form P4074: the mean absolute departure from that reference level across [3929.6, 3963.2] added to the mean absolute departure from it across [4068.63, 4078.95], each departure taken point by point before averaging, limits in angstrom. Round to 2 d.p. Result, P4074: 0.53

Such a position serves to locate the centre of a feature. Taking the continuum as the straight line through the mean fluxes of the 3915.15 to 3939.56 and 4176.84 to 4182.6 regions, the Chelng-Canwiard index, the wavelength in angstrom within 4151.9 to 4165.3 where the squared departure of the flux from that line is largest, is 4162.92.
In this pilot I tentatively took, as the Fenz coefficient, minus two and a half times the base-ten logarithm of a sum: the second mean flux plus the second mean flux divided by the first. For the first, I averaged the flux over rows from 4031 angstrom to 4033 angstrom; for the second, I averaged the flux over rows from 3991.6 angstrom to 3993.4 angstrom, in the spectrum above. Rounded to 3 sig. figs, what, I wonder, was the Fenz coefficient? -1.73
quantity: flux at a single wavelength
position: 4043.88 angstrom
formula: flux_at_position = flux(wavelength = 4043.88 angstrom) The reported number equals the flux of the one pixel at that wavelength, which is 3.24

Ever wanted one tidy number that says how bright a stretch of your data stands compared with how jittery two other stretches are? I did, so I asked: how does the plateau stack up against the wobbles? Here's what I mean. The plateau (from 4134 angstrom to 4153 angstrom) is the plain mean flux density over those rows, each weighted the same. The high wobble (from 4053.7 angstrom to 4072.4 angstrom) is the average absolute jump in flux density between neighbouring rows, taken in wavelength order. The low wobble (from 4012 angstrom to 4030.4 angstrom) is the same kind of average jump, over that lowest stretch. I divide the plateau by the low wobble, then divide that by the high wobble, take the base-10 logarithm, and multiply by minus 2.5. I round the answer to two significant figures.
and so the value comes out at -8.8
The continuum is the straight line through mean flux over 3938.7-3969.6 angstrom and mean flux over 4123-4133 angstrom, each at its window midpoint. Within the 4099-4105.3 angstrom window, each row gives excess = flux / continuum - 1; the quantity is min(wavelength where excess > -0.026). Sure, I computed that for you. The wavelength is 4099.19 angstrom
